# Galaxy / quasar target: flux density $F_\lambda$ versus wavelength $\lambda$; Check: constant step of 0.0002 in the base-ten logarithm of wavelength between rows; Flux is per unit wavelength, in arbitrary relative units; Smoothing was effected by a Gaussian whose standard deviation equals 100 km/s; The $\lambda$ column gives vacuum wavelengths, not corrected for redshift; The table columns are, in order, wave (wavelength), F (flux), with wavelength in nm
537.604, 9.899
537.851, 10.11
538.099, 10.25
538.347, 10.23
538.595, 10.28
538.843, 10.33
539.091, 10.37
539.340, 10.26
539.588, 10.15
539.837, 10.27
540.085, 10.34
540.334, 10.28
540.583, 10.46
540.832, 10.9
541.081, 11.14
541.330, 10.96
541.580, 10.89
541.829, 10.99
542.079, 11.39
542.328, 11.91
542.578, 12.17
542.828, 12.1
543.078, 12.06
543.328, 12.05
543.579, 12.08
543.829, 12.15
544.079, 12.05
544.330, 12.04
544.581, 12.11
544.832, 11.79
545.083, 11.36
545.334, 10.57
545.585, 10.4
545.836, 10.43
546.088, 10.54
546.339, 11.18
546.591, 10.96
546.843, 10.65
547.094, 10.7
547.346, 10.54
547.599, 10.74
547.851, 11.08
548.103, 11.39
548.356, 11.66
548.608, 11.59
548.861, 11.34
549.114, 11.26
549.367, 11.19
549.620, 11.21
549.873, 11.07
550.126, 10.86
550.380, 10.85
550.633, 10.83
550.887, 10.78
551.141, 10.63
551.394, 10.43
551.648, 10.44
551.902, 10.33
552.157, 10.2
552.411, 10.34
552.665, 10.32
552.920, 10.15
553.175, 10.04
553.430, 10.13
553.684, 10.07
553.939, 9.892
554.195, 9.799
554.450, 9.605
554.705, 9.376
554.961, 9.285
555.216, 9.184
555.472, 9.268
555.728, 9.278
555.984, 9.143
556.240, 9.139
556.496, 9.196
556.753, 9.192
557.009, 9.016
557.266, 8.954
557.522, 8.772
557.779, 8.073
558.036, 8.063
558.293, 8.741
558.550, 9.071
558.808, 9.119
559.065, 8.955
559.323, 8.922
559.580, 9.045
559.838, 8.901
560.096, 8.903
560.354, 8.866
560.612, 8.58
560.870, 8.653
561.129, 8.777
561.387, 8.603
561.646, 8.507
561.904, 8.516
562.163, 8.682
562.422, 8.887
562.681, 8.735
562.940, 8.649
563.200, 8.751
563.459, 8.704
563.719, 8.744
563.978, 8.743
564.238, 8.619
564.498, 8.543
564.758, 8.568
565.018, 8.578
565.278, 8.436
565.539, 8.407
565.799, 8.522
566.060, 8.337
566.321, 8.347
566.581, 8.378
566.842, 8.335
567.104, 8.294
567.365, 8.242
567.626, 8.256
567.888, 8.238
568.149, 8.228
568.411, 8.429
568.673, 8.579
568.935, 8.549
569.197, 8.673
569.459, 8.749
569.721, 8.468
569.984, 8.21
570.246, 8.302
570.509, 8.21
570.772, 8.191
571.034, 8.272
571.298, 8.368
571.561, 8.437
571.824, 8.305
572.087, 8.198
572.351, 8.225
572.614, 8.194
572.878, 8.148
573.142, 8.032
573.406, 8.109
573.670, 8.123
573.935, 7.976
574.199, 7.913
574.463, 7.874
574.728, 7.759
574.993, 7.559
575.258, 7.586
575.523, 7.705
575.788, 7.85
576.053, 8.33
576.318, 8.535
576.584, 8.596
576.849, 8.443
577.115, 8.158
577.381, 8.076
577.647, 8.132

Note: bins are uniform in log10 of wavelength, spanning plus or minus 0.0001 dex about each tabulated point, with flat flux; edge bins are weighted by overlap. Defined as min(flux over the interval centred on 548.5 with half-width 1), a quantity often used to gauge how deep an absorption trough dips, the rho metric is 10.74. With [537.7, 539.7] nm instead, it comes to 10.11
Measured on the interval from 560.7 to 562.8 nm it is 8.507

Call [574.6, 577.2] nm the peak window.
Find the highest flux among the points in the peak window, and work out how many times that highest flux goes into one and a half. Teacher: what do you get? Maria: 0.17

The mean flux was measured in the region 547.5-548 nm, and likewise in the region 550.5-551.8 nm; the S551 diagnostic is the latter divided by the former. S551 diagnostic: 0.97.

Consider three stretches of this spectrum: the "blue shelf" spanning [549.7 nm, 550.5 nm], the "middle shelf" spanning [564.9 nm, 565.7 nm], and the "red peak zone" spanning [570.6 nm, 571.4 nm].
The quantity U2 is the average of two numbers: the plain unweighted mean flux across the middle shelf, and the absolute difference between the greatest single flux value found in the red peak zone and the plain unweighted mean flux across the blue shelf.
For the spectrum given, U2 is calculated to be 5.52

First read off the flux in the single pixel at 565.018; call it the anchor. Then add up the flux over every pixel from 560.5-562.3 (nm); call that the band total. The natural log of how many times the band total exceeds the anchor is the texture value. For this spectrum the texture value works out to 2.0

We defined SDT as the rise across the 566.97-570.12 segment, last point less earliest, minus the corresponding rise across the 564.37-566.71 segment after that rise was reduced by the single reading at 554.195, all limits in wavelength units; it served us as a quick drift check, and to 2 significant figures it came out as 9.9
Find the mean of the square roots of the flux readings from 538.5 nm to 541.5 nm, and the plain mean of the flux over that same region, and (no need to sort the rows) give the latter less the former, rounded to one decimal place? 7.2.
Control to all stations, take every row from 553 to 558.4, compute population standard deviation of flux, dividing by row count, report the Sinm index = 0.55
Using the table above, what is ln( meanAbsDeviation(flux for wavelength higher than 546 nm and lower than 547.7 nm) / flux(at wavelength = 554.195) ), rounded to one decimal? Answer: -4.0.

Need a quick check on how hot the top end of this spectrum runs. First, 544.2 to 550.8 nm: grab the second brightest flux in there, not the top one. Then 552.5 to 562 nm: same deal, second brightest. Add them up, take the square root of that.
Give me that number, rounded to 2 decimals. 4.71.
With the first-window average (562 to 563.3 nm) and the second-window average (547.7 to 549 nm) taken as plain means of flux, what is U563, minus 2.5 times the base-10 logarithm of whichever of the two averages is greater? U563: -2.64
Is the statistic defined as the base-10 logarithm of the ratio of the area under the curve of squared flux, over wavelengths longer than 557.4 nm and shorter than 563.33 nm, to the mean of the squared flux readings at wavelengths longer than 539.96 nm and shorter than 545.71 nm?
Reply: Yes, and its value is 0.54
